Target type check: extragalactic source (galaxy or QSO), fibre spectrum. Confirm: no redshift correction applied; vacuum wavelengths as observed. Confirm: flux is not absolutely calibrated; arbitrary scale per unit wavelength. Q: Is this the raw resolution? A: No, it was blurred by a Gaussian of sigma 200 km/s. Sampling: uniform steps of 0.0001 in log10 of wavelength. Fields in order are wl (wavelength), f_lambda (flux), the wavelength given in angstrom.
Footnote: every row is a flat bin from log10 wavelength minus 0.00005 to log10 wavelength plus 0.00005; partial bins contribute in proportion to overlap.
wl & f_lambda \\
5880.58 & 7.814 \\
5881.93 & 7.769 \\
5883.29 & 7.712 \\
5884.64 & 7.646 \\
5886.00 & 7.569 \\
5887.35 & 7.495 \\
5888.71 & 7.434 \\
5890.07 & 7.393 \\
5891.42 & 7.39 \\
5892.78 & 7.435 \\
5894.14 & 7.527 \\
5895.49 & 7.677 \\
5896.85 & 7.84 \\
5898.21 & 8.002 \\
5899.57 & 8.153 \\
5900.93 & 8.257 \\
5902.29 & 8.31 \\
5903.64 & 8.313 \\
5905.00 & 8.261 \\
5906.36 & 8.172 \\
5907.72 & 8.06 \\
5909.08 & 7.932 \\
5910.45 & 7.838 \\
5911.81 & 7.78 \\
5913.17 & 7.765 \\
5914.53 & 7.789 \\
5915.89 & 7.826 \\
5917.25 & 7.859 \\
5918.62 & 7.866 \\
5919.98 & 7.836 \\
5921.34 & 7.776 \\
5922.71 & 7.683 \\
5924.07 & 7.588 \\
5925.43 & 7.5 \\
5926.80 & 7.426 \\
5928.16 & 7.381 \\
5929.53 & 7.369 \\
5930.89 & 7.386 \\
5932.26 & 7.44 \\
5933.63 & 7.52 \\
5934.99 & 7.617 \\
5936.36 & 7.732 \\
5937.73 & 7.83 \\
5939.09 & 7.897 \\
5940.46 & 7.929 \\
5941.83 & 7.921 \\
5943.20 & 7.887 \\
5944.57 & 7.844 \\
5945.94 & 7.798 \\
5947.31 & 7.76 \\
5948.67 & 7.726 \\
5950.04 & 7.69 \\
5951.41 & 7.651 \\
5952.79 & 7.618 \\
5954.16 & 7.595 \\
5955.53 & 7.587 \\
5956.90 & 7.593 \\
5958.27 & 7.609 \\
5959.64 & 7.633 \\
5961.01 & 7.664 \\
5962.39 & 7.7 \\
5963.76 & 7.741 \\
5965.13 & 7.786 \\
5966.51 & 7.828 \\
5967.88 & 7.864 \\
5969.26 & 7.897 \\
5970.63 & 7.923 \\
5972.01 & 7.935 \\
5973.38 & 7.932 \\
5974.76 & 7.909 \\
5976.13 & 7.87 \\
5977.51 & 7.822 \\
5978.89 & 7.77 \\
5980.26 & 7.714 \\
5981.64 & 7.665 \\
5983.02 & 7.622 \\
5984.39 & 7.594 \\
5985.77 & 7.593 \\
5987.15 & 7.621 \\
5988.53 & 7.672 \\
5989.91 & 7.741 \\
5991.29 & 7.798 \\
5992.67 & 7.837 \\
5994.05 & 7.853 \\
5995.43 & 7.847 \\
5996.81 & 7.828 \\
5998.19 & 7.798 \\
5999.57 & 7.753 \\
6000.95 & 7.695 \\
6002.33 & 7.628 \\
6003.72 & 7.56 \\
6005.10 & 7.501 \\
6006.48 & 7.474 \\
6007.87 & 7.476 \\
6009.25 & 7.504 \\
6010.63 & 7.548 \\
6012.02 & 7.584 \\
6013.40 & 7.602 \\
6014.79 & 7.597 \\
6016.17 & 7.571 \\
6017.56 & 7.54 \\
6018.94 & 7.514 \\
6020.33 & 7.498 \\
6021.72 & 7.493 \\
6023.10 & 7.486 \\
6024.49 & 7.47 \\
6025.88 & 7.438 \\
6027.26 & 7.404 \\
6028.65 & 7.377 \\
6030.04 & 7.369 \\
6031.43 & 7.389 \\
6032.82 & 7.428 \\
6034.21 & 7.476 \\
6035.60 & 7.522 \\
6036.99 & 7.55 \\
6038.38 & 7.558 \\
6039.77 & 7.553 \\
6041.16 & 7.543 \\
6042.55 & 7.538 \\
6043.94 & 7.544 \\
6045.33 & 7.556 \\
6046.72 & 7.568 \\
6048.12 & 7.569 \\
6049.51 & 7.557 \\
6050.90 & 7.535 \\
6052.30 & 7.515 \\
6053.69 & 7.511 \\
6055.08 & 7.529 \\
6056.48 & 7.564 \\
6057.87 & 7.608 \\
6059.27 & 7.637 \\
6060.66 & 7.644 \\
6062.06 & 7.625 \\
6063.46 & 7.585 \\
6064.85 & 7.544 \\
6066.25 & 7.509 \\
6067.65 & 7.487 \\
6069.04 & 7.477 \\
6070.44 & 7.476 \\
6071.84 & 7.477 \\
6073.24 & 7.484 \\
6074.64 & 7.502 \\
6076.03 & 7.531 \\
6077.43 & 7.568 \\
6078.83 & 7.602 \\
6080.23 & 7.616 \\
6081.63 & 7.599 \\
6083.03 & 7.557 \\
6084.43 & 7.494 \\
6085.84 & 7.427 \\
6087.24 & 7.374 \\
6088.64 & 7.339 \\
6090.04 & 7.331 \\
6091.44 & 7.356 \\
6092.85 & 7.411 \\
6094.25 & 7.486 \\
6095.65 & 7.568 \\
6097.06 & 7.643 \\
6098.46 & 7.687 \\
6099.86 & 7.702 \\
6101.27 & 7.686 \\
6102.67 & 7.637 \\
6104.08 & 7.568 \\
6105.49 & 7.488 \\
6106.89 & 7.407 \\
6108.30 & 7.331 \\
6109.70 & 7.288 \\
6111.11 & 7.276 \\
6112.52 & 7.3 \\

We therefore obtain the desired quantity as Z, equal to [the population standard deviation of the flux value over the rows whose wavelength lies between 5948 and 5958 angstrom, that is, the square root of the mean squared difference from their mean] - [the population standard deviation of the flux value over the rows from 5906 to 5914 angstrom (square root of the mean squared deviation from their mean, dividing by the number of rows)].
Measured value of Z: -0.099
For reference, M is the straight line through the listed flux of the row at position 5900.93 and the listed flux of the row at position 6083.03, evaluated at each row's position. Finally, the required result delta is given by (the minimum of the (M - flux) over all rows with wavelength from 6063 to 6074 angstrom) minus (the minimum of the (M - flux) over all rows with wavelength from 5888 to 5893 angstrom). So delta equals -0.81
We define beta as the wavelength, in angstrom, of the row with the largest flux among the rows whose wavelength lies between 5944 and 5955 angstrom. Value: 5944.57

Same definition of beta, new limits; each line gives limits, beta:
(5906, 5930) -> 5906.36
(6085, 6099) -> 6098.46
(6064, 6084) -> 6080.23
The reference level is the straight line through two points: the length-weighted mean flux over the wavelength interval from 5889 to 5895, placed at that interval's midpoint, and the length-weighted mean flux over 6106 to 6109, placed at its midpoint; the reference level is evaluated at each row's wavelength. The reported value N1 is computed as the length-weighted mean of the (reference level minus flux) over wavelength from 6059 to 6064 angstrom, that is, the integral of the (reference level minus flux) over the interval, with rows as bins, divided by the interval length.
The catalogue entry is -0.22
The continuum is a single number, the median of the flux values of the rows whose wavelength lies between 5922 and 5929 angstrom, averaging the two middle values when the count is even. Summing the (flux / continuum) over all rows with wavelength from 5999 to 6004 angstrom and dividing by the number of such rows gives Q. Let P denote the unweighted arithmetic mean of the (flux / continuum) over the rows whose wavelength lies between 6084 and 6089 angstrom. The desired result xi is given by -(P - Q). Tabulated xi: 0.033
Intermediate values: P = 0.99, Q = 1.02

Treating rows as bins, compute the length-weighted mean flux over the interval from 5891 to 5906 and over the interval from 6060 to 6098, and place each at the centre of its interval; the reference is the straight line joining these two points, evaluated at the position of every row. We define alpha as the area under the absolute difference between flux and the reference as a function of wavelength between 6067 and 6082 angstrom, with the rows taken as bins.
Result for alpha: 0.8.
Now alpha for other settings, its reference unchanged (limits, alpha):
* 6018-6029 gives 1.9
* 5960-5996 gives 3.5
